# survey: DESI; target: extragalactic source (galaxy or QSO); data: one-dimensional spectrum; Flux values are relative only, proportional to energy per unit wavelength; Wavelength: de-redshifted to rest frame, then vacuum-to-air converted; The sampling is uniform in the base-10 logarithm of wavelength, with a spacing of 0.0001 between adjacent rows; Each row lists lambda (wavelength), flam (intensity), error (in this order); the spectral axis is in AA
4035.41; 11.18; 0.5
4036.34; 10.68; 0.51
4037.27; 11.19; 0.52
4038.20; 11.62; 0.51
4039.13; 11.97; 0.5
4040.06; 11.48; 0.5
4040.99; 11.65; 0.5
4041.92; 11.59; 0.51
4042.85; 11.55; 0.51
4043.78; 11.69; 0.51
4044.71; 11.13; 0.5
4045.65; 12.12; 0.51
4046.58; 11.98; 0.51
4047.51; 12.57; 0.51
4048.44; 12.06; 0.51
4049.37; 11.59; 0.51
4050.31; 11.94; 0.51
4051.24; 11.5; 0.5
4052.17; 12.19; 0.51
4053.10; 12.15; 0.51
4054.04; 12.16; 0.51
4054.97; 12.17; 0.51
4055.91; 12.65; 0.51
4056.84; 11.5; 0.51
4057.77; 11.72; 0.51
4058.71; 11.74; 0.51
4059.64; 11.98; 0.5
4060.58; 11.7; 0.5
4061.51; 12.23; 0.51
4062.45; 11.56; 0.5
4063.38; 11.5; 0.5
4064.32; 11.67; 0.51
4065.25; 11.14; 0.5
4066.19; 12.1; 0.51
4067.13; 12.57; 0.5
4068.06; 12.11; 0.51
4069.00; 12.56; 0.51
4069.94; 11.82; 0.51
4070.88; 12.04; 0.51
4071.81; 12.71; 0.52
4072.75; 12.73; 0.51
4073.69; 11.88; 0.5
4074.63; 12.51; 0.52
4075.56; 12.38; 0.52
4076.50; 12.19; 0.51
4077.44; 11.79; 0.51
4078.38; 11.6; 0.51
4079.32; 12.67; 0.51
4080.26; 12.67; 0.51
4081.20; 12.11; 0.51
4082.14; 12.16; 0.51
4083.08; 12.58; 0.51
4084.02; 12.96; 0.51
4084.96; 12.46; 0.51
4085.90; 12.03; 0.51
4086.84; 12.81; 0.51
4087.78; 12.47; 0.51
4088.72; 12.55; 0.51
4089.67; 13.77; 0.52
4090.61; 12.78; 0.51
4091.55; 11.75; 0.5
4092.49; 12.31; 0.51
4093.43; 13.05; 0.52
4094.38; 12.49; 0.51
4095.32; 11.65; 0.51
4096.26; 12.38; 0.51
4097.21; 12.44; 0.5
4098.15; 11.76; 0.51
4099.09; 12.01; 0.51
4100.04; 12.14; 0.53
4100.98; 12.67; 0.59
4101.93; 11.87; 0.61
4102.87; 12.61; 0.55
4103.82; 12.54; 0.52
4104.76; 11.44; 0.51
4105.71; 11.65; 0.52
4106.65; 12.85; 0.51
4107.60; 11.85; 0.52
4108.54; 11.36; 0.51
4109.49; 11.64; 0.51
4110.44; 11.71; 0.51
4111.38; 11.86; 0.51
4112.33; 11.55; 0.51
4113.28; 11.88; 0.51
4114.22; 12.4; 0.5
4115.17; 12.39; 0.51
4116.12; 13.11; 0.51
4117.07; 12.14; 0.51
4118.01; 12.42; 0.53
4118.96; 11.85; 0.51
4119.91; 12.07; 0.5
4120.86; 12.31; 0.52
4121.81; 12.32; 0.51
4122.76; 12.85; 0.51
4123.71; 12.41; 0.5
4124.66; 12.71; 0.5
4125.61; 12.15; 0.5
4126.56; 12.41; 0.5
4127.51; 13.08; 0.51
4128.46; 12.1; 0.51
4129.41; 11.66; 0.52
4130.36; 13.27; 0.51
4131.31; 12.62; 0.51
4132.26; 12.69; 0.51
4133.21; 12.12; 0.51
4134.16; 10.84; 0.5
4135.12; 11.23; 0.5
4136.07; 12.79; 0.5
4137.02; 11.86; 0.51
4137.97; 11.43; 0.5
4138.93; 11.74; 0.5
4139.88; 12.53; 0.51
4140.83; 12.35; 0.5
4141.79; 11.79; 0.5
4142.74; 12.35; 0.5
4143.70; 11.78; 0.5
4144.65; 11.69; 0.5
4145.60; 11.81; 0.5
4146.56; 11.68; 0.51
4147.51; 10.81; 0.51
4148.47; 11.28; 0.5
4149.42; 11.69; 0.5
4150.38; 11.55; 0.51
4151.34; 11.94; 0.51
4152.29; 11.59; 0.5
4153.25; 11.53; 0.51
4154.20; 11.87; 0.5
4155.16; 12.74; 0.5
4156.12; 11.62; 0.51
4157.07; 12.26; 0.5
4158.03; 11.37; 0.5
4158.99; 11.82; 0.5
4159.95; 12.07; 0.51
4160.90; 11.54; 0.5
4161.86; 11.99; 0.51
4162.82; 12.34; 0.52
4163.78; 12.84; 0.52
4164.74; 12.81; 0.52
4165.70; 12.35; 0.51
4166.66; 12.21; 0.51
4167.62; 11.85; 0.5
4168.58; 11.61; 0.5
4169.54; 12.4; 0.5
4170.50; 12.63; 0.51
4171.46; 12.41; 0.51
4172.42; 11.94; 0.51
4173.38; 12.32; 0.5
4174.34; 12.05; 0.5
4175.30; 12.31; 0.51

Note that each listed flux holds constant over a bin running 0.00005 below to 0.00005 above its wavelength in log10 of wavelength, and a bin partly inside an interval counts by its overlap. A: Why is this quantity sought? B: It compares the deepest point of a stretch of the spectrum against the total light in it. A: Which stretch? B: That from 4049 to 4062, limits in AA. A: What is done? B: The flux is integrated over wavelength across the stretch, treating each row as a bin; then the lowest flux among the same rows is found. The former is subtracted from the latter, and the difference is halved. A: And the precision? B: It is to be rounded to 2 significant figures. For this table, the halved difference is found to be -72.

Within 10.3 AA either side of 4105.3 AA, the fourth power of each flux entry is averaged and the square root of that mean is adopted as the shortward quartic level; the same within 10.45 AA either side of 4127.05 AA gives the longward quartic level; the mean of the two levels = 148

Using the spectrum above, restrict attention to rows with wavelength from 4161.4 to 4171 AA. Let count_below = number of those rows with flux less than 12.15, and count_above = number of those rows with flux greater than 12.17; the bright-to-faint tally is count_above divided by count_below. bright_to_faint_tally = 2.3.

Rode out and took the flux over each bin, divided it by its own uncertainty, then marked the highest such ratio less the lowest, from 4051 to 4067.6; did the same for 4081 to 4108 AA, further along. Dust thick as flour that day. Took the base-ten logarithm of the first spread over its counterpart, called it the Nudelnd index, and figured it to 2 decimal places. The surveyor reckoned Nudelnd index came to -0.39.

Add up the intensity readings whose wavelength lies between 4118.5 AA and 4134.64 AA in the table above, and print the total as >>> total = 209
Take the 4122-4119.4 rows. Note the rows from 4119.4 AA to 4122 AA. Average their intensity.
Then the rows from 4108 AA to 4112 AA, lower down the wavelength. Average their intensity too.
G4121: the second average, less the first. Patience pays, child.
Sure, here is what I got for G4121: -0.6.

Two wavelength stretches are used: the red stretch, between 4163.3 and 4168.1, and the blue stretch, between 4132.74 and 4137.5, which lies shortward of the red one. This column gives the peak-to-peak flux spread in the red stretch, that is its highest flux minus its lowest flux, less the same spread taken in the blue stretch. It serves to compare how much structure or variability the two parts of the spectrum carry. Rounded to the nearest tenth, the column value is -1.0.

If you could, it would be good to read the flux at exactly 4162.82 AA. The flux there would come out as 12.34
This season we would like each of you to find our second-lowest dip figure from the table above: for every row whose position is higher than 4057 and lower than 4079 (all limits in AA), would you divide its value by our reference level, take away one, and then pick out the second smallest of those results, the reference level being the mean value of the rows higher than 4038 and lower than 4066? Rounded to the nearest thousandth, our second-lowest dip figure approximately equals -0.027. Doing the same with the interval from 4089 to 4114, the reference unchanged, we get -0.032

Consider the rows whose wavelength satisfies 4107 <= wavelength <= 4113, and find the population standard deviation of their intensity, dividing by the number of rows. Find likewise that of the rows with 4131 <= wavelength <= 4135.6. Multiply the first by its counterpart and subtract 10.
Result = -9.87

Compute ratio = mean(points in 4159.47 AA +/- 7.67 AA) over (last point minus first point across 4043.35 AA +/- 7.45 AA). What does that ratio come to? 10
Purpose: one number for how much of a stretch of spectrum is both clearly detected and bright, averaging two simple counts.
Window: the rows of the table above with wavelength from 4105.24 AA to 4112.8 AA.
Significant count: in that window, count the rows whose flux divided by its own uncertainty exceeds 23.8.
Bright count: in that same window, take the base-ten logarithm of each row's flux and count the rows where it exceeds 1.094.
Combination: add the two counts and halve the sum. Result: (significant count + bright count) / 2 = 1.0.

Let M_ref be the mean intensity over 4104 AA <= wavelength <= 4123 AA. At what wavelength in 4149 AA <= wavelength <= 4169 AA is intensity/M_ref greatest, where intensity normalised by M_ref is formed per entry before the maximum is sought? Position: 4163.78 AA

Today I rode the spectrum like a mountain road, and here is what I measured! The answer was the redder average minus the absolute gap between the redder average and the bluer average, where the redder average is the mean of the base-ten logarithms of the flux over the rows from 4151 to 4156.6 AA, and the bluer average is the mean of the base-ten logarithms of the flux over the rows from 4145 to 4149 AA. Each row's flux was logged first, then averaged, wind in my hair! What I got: 1.06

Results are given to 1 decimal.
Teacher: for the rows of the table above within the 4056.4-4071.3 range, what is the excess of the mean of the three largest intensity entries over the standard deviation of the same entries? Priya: 12.1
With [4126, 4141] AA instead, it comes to 12.4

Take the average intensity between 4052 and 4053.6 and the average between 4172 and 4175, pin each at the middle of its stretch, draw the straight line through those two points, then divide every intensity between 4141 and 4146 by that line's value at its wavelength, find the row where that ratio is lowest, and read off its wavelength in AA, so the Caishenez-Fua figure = 4144.65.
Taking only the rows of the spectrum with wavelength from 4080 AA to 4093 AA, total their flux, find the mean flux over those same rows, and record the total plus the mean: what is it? 188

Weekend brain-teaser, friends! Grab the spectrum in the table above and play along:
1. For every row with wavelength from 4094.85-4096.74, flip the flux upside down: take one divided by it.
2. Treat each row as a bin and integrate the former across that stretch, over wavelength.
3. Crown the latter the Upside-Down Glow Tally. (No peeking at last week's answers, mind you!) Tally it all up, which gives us 0.157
